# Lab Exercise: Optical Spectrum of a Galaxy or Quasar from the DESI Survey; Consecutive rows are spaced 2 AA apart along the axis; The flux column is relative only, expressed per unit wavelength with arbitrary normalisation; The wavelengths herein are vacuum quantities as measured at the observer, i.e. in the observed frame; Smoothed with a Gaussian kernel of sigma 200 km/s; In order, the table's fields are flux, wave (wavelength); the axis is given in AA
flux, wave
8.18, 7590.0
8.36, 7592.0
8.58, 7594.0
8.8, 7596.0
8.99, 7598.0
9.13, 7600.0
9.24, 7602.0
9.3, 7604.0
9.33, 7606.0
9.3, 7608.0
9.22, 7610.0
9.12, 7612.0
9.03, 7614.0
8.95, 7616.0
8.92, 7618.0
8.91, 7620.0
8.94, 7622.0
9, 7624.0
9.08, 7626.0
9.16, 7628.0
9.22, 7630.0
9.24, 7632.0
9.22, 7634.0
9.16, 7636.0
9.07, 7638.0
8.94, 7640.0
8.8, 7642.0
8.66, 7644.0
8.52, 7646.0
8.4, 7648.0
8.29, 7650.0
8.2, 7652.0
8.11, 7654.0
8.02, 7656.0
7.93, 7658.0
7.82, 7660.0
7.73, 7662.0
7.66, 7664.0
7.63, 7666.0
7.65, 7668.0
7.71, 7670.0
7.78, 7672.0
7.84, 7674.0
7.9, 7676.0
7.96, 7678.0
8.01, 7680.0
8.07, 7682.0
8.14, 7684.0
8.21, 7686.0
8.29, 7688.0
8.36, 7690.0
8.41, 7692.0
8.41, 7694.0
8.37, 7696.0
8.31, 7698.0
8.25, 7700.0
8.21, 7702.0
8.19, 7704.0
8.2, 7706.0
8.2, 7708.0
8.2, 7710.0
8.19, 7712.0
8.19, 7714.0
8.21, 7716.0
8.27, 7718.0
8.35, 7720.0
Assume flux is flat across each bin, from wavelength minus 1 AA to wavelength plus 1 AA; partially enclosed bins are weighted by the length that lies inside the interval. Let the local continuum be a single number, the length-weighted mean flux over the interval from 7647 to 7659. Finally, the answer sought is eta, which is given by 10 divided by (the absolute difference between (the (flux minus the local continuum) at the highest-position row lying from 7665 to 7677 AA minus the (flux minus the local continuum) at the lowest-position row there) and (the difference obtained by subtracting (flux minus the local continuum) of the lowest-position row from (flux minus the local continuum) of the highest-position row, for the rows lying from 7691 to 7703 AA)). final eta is 21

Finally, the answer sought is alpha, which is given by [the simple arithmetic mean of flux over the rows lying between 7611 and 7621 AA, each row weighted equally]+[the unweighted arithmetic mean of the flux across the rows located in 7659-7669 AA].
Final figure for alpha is 16.7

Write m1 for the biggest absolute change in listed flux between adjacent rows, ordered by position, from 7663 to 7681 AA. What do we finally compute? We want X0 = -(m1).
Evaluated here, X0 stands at -0.070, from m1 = 0.070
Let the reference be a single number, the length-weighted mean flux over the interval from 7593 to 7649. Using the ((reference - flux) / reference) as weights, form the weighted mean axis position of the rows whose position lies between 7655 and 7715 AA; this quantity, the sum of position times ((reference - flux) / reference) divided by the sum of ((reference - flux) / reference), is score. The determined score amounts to 7681.7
